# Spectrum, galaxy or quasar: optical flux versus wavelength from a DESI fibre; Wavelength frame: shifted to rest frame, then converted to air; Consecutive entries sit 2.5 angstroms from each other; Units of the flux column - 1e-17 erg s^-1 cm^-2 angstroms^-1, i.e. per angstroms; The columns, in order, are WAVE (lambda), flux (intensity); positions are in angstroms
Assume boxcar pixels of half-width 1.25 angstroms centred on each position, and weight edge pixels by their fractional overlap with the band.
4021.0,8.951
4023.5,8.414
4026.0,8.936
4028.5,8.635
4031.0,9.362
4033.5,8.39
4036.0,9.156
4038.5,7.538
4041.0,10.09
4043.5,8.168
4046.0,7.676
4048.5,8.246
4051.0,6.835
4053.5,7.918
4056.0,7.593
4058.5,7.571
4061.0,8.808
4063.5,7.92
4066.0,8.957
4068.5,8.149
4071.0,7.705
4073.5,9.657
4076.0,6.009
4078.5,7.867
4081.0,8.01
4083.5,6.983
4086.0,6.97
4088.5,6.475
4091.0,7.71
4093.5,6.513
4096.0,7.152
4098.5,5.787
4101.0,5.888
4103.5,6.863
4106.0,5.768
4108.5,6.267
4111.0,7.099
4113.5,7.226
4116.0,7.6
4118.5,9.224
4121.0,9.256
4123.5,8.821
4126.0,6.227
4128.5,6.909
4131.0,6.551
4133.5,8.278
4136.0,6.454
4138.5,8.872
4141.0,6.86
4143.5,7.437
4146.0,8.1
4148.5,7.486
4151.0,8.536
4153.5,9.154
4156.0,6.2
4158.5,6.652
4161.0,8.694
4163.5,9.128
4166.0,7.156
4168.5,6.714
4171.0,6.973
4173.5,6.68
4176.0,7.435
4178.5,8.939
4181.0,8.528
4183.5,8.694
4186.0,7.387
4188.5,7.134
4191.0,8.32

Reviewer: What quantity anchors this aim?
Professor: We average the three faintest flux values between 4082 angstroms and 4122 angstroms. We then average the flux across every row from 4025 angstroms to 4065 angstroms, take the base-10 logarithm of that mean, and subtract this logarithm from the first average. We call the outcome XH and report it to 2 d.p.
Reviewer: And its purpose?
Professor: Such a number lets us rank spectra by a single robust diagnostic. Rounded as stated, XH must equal 4.90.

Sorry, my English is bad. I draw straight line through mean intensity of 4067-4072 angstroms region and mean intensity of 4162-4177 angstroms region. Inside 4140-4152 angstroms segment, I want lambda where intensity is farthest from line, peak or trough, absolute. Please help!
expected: 4151.0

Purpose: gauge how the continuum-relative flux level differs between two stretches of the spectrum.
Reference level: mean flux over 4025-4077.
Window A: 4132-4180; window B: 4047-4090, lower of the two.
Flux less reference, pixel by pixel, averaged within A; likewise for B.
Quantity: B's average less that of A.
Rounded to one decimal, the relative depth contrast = 0.1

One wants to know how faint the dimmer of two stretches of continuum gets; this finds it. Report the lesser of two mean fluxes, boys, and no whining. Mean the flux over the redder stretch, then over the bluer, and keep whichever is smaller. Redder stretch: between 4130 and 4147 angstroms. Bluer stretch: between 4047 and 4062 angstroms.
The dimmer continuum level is 7.51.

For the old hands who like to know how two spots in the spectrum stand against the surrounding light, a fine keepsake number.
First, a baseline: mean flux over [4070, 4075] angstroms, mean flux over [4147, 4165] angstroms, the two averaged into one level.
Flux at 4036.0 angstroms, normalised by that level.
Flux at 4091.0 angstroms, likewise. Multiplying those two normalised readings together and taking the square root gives 1.01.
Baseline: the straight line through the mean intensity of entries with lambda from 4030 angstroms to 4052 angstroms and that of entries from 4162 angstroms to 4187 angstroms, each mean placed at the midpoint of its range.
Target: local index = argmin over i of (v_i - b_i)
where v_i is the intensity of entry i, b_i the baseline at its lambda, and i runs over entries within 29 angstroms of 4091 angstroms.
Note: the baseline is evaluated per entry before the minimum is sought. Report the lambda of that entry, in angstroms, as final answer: 4098.5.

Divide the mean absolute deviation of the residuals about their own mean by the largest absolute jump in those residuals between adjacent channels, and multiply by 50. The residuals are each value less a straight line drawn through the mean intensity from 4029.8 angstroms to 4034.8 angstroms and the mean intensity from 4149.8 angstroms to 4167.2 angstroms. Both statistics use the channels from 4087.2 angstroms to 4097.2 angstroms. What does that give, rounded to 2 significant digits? 19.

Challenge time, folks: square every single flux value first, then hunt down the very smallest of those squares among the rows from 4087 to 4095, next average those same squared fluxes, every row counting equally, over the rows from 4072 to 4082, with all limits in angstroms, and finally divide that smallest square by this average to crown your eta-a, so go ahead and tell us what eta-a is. 0.66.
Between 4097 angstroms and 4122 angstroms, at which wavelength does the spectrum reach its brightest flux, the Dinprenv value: 4121.0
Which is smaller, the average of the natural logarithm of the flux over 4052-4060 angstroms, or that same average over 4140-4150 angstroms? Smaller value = 2.01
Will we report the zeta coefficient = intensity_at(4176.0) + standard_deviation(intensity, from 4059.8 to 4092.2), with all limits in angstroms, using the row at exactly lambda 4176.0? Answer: 8.4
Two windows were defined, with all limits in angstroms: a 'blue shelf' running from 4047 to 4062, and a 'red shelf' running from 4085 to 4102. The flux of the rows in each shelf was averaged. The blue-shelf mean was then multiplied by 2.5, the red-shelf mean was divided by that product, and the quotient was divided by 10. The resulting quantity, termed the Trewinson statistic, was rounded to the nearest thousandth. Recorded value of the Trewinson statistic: 0.034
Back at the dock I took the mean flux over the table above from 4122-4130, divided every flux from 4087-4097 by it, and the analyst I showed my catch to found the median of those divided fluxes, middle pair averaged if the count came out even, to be 0.93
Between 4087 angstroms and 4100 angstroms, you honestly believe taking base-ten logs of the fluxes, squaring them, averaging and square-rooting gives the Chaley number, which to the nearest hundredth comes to 0.83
